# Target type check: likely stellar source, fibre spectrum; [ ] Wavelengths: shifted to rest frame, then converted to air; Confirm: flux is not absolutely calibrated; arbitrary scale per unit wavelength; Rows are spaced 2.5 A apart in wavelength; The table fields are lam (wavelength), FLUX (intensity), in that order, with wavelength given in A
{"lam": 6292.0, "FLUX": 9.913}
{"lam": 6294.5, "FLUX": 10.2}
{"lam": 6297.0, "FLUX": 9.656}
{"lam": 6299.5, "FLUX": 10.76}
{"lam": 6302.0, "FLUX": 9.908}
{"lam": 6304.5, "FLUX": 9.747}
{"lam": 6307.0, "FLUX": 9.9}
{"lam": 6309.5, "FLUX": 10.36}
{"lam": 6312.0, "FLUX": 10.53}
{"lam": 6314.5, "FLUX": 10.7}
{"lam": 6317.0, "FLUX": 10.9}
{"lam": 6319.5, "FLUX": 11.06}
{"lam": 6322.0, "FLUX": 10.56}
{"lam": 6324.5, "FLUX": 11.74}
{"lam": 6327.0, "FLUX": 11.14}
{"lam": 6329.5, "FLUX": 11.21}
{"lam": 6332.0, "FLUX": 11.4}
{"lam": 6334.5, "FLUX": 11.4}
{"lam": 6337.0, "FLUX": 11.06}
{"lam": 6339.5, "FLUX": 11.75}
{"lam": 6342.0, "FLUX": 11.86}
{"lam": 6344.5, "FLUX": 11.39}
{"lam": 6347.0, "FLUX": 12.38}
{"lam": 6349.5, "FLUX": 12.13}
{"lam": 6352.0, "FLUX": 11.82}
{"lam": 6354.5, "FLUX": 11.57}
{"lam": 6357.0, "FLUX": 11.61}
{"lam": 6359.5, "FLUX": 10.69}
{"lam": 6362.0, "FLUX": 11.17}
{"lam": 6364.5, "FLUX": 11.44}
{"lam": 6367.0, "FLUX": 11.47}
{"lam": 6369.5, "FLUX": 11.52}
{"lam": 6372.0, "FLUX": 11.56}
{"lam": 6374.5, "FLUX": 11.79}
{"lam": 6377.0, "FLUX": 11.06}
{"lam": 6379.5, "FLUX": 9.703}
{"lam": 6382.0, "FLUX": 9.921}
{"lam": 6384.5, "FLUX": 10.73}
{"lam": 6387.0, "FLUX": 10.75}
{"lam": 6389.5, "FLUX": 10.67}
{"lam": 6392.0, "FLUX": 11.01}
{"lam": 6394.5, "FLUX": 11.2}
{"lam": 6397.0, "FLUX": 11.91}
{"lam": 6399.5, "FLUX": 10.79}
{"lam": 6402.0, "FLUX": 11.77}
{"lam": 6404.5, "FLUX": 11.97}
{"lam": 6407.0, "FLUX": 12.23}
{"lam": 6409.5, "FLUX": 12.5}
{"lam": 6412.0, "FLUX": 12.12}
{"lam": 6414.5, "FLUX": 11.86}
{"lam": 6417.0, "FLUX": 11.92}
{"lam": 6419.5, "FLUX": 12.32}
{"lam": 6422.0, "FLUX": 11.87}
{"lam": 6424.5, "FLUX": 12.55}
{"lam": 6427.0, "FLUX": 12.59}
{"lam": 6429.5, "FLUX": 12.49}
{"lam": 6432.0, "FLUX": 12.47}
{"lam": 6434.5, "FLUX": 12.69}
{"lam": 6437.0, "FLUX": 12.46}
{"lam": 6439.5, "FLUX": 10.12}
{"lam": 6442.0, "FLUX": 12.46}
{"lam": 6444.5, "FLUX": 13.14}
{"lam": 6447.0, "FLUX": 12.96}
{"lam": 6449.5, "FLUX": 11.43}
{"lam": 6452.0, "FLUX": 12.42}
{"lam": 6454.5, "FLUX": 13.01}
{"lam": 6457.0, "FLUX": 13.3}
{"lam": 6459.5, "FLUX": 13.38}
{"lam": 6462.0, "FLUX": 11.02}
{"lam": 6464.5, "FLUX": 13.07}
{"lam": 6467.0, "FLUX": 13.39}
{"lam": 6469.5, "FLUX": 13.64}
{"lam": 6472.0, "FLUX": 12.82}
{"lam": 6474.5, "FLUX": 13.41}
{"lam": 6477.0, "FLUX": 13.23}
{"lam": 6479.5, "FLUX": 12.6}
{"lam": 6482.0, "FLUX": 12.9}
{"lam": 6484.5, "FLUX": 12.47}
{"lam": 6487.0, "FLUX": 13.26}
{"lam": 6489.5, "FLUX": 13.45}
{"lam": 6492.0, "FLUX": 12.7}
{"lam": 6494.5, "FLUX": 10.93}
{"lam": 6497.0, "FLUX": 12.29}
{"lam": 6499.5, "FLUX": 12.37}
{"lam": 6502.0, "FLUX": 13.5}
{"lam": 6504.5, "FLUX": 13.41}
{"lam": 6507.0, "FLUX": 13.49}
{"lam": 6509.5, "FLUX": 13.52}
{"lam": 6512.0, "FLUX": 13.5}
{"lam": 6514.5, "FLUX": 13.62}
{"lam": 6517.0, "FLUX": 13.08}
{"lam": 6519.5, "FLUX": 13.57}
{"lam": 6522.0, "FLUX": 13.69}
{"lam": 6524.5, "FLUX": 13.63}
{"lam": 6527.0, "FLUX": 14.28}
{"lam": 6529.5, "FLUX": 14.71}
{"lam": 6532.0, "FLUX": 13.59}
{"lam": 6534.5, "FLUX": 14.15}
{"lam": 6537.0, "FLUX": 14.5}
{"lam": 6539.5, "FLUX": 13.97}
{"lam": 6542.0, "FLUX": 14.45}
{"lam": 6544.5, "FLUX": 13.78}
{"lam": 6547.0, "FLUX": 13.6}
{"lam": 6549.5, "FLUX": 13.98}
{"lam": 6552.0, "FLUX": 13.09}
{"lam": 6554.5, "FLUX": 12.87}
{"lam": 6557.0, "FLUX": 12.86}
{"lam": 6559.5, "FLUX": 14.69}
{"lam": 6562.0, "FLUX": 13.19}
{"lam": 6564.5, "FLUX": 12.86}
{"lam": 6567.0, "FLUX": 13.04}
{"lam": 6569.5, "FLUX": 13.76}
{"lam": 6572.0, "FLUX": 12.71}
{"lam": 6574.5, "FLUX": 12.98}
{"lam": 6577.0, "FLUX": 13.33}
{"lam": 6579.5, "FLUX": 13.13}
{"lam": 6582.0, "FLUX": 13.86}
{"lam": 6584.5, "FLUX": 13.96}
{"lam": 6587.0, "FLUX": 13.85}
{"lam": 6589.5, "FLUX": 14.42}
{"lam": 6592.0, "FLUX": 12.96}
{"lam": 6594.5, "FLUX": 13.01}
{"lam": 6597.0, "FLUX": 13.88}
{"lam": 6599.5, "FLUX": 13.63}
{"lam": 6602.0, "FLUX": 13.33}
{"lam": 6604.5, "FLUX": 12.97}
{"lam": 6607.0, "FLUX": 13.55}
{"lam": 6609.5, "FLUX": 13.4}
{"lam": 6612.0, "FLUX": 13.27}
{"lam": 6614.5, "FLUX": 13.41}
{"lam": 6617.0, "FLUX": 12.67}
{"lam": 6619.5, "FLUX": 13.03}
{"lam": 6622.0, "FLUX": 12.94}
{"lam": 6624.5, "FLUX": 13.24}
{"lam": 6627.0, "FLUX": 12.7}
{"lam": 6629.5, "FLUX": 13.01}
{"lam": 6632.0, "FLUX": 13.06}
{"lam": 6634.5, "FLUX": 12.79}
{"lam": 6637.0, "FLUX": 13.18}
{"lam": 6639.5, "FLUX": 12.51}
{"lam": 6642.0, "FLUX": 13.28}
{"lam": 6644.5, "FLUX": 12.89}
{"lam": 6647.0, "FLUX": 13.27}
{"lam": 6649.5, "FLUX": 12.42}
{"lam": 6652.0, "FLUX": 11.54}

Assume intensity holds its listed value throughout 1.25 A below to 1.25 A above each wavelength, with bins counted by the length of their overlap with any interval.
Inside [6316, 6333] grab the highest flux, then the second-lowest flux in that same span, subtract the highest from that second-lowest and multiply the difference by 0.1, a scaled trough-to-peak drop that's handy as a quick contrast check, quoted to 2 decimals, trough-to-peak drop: -0.08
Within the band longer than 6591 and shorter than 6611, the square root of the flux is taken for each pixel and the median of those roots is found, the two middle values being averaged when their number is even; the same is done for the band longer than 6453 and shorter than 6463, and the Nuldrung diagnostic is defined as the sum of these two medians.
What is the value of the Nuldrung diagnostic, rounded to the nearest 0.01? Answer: 7.28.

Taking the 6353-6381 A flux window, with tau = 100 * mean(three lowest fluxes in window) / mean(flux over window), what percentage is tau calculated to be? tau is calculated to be 93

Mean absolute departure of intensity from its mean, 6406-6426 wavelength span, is 0.229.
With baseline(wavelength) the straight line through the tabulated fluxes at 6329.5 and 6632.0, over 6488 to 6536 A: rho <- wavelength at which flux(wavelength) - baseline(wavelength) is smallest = 6494.5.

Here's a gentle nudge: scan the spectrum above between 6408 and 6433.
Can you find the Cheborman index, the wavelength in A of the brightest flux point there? 6427.0 A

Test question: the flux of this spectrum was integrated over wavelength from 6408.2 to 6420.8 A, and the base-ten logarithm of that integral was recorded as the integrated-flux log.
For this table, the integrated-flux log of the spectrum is 2.18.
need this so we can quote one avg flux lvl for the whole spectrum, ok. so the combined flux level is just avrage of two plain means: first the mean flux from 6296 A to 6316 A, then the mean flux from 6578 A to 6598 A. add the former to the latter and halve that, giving 11.9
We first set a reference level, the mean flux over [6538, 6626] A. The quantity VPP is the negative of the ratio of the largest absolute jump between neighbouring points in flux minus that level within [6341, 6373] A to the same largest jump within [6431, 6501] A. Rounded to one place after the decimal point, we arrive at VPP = -0.4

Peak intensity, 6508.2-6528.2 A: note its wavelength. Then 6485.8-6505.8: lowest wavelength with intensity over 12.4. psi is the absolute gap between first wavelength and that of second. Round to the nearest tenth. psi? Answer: 40.0 A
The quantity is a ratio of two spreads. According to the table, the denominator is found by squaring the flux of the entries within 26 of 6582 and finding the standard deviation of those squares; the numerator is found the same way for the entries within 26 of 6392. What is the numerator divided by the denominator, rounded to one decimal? 1.1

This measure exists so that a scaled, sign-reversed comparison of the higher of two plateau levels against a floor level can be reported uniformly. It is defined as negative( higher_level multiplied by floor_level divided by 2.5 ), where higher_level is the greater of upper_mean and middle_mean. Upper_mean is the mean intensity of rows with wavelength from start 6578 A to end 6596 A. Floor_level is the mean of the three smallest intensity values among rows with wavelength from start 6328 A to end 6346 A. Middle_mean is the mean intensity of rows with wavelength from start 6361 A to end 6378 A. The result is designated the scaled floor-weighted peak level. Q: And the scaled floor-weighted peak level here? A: -61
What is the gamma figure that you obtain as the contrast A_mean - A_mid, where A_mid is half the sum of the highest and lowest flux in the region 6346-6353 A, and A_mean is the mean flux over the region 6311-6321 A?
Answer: -1.3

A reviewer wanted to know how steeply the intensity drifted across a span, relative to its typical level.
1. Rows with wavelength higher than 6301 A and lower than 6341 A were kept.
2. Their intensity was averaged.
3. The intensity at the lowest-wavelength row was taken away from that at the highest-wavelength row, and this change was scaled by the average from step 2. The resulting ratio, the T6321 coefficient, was 0.17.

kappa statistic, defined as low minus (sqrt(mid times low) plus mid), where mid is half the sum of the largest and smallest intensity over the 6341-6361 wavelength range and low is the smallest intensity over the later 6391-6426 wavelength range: -11.9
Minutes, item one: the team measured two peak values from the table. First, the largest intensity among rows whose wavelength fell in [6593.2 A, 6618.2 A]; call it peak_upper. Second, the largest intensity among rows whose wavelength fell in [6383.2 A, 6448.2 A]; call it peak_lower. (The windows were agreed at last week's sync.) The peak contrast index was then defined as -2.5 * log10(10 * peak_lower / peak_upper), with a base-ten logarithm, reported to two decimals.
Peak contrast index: -2.44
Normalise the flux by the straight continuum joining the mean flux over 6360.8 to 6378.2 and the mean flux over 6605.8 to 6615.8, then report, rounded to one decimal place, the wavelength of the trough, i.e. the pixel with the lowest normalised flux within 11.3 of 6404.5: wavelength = 6399.5 A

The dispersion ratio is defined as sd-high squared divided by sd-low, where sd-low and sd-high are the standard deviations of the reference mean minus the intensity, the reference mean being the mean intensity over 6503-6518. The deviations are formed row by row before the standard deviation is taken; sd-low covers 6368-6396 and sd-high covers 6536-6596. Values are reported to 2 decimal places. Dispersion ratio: 0.57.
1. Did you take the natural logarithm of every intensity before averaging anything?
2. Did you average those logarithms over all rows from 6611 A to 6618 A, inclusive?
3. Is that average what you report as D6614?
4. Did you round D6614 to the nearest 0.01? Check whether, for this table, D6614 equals 2.57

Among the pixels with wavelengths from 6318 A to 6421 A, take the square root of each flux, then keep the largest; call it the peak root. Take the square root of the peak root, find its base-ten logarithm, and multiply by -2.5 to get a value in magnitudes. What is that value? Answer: -0.69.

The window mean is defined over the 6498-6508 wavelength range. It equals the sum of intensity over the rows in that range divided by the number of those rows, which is 13.2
